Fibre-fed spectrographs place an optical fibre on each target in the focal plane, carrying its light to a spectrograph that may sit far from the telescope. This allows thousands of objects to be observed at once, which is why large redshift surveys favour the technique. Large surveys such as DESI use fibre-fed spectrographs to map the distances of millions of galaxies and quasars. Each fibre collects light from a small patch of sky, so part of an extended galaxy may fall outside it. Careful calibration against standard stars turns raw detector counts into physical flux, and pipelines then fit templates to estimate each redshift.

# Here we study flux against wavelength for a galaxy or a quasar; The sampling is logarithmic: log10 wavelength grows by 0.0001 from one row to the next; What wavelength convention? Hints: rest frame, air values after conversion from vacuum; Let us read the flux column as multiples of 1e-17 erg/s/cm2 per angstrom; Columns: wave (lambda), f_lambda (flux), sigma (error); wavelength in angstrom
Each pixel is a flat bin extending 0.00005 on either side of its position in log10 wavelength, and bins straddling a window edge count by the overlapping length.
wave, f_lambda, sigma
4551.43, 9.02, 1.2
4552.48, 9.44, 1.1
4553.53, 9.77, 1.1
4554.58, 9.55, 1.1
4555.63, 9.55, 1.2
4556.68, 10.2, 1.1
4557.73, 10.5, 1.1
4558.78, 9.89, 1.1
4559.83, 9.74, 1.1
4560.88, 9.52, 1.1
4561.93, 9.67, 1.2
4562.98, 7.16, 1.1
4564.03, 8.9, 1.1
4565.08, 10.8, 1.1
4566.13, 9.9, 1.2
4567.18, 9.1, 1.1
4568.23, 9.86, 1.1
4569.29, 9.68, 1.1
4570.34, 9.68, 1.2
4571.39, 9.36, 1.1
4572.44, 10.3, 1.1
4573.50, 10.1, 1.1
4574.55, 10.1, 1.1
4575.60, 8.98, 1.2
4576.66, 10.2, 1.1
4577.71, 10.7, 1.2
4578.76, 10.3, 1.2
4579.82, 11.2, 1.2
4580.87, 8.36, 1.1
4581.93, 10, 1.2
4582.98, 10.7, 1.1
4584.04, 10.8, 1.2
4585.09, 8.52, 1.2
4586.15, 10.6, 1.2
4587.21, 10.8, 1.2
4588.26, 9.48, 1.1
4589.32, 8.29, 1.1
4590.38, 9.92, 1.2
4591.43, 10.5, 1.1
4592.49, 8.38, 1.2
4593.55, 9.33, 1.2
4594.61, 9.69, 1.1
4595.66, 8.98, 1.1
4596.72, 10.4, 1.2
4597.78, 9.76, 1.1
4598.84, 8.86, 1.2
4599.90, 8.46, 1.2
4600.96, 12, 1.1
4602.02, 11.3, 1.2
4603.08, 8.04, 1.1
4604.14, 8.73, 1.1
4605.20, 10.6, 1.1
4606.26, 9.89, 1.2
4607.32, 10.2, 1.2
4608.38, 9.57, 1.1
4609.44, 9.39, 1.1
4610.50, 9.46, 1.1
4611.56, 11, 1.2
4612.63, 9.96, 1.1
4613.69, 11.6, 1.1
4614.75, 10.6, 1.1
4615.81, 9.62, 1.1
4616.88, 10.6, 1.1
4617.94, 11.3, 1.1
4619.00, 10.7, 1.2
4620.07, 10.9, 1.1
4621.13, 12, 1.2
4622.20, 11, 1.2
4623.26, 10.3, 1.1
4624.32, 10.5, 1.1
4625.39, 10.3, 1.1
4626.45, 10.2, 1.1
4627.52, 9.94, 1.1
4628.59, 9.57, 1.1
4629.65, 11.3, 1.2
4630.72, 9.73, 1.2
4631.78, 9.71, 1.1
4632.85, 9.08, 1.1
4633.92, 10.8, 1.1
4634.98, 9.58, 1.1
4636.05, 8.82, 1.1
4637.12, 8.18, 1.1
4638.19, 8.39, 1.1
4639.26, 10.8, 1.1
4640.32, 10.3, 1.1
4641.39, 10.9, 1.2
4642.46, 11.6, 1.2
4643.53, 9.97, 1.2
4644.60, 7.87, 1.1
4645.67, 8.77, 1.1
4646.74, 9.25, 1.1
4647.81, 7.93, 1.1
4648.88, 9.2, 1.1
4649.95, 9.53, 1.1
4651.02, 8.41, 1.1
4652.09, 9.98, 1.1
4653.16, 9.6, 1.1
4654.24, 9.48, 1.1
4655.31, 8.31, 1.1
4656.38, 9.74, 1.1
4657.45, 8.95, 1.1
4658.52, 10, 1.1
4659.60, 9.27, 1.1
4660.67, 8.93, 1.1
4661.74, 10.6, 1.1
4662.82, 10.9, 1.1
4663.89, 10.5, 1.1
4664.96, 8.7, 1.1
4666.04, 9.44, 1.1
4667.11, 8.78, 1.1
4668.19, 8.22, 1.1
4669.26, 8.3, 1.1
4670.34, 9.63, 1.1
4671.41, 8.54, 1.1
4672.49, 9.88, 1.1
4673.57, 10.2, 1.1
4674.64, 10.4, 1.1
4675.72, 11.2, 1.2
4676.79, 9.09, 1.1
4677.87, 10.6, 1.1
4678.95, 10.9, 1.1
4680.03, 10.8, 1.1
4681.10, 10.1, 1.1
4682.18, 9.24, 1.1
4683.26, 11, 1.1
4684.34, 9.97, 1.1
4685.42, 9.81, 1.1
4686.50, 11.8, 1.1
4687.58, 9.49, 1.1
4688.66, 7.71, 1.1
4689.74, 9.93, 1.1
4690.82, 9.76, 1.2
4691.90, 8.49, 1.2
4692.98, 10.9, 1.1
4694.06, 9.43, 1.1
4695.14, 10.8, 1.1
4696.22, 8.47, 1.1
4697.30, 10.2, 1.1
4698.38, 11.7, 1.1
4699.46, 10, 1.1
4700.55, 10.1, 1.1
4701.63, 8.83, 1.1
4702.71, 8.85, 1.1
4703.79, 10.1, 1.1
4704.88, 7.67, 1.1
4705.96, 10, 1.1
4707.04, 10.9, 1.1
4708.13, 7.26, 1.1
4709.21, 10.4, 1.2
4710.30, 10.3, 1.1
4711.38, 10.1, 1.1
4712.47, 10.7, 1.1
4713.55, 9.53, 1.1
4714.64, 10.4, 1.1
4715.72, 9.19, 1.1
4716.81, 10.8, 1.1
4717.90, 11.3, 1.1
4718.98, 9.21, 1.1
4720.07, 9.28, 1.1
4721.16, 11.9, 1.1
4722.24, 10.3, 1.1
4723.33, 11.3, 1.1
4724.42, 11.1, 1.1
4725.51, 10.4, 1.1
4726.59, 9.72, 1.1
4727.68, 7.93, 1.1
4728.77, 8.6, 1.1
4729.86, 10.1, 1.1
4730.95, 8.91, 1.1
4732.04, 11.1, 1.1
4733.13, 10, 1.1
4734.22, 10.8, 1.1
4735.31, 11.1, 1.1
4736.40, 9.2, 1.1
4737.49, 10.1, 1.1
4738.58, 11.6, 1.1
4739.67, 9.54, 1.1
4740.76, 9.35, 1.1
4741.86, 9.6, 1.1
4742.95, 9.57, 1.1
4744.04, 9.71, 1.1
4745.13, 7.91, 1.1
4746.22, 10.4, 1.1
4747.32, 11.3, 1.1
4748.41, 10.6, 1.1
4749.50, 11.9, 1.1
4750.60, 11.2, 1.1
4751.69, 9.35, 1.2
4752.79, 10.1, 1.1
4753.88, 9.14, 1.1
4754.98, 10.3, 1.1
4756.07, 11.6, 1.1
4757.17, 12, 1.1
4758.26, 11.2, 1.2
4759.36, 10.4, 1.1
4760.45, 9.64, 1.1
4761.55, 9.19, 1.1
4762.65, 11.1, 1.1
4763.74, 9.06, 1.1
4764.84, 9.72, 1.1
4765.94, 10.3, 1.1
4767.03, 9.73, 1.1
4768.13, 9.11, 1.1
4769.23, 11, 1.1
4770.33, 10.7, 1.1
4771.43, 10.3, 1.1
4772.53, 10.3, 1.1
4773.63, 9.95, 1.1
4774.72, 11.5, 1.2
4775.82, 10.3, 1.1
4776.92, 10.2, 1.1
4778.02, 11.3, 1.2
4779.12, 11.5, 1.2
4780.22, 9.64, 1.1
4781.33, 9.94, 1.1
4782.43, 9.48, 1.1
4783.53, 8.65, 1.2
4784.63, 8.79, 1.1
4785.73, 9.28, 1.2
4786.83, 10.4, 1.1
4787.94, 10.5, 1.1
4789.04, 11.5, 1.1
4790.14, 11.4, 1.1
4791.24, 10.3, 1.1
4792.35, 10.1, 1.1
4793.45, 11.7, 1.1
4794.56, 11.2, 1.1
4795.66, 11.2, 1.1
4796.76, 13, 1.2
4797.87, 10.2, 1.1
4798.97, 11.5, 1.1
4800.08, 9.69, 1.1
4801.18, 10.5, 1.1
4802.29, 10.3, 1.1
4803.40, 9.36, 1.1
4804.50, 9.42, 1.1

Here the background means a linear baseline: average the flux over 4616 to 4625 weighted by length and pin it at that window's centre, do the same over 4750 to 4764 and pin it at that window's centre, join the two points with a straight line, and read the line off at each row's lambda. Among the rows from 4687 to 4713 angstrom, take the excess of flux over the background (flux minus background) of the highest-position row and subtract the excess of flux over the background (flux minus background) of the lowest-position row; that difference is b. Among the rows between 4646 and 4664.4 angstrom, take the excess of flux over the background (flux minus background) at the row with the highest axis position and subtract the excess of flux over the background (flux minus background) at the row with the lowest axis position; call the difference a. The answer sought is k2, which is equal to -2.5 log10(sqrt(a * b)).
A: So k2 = -0.29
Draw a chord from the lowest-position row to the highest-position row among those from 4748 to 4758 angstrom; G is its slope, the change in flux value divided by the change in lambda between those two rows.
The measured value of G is 0.16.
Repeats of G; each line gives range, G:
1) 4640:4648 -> -0.32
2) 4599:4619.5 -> 0.12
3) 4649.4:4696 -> 0.03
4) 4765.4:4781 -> -0.05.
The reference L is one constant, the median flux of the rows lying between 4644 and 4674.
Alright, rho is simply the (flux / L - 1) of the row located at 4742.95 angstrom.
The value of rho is 0.03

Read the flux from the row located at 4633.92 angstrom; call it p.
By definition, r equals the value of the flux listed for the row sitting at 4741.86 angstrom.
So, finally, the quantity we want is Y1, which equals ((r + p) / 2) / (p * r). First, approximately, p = 10.8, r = 9.6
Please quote 0.098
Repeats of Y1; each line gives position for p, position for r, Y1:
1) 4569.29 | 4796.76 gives 0.090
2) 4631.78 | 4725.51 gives 0.100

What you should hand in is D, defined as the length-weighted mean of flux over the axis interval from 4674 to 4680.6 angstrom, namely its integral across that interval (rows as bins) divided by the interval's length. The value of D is 10.5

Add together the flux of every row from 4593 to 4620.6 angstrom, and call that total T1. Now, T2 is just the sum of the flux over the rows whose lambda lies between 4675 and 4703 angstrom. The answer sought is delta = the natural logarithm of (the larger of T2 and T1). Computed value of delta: 5.56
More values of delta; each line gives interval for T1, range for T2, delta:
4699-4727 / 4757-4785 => 5.58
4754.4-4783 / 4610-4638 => 5.60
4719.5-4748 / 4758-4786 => 5.57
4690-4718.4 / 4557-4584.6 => 5.55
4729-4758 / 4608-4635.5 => 5.59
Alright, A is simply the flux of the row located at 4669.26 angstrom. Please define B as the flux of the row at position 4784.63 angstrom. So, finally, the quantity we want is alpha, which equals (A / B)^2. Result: 0.89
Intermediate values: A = 8.3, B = 8.79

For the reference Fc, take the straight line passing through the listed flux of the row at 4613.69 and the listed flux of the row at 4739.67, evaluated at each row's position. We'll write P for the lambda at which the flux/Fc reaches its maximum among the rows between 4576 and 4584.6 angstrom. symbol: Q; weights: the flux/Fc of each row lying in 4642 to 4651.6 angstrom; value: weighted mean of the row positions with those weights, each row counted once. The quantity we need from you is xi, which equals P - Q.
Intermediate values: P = 4579.82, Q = 4646.6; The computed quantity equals -66.8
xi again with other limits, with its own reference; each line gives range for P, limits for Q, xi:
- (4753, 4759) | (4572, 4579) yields 181.5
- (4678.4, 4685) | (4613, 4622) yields 65.8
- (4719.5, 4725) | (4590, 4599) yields 126.6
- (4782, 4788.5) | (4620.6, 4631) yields 162.1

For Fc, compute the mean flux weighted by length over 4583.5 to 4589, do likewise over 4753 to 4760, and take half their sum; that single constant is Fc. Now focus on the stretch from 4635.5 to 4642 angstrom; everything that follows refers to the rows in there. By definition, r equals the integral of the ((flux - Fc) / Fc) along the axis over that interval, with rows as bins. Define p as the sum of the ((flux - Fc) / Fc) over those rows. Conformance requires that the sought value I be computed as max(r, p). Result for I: -0.46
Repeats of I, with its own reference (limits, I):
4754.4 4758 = 0.32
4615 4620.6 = 0.15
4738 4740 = 0.06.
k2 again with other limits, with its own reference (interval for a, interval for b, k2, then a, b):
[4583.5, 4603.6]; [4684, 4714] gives 0.06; -3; 0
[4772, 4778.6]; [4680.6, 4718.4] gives -0.17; 1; 1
